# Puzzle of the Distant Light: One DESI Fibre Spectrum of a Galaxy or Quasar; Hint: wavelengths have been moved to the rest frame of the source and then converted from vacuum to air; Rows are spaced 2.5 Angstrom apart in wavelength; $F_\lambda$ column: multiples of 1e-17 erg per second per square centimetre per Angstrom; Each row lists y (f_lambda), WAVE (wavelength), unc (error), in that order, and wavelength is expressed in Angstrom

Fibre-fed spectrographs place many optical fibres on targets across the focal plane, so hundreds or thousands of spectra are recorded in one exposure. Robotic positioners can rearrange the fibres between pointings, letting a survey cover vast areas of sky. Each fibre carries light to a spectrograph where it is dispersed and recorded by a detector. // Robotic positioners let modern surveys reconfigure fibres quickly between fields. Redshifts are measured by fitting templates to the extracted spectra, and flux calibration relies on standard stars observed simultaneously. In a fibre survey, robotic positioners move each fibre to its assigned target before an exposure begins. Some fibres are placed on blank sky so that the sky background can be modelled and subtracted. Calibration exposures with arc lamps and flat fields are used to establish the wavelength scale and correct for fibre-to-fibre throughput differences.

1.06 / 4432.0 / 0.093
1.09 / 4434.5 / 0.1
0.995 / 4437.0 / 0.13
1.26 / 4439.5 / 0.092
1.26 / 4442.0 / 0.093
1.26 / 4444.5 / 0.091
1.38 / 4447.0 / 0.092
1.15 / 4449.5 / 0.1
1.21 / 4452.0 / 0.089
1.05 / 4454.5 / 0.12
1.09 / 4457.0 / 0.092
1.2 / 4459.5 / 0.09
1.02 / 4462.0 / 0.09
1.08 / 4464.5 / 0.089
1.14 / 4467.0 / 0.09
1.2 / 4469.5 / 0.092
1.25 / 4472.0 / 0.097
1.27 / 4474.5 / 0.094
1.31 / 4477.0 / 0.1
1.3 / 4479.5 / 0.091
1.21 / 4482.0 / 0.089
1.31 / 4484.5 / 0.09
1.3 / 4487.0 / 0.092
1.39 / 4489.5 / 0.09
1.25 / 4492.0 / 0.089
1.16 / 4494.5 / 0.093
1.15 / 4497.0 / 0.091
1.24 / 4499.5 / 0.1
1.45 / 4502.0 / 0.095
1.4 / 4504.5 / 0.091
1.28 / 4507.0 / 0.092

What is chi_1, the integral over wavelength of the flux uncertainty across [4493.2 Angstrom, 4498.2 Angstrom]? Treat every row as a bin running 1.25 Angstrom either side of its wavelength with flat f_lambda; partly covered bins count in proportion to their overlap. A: 0.460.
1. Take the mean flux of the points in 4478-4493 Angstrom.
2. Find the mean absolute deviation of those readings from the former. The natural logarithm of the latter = -3.16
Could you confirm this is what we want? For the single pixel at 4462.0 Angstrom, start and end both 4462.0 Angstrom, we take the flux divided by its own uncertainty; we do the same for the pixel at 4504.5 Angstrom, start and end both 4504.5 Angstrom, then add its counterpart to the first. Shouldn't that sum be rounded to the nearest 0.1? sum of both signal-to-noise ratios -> 26.7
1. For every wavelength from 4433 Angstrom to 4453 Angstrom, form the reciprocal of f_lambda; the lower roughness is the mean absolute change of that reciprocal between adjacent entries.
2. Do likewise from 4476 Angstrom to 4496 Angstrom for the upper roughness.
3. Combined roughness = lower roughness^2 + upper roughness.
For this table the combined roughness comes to 0.053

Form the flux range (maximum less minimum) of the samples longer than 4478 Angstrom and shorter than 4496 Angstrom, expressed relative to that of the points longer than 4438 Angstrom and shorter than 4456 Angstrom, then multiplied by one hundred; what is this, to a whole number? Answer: 70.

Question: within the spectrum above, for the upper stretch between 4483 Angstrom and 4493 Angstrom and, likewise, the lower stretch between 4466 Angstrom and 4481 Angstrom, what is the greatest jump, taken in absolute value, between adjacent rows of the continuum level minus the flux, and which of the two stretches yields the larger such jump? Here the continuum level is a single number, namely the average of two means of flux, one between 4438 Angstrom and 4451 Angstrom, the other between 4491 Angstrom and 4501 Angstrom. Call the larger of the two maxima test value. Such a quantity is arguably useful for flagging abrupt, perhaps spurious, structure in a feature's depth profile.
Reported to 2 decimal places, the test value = 0.14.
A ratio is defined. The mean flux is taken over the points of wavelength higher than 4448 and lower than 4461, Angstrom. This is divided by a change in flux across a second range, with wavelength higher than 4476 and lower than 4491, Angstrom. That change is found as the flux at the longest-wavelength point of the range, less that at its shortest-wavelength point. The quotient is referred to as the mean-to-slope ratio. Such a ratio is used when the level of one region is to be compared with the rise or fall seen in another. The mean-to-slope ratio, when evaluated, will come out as 14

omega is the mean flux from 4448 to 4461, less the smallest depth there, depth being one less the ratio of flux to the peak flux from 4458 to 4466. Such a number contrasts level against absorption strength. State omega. 1.15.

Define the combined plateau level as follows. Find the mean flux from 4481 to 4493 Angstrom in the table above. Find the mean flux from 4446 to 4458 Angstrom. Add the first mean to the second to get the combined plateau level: 2.47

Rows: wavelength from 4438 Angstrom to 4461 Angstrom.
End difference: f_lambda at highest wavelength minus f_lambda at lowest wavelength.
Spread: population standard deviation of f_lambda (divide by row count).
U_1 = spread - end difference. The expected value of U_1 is 0.15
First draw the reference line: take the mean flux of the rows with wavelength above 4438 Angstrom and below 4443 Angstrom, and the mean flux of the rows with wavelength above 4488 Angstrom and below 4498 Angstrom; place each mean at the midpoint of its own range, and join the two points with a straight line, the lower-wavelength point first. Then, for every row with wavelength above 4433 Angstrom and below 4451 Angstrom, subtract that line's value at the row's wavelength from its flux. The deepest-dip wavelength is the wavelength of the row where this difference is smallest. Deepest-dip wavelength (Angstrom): 4437.0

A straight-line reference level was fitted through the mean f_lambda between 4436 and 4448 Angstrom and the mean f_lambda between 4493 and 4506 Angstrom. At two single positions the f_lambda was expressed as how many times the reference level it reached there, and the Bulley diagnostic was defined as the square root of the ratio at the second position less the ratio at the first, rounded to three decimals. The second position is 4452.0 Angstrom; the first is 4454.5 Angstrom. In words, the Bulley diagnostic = 0.361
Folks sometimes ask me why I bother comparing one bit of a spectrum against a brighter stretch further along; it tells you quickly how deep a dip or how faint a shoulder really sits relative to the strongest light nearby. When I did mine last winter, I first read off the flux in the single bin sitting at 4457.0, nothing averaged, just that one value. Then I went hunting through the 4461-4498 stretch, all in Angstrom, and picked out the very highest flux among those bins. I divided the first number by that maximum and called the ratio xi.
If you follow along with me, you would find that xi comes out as 0.78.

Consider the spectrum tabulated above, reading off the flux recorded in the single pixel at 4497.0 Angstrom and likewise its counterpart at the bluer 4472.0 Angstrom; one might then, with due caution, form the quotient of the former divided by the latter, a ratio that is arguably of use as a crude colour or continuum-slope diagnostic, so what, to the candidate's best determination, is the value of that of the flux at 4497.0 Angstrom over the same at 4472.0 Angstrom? 0.92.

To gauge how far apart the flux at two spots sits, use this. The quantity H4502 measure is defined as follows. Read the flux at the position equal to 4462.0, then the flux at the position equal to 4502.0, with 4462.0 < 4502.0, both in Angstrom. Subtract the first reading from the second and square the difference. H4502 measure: 0.185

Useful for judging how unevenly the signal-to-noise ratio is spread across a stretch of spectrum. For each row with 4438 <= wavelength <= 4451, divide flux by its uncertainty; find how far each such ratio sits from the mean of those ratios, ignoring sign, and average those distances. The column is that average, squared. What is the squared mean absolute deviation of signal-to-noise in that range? 0.65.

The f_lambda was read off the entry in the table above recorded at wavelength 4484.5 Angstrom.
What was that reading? 1.31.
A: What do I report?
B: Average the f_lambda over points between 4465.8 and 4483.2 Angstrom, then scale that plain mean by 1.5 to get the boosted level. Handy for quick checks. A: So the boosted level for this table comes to 1.86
